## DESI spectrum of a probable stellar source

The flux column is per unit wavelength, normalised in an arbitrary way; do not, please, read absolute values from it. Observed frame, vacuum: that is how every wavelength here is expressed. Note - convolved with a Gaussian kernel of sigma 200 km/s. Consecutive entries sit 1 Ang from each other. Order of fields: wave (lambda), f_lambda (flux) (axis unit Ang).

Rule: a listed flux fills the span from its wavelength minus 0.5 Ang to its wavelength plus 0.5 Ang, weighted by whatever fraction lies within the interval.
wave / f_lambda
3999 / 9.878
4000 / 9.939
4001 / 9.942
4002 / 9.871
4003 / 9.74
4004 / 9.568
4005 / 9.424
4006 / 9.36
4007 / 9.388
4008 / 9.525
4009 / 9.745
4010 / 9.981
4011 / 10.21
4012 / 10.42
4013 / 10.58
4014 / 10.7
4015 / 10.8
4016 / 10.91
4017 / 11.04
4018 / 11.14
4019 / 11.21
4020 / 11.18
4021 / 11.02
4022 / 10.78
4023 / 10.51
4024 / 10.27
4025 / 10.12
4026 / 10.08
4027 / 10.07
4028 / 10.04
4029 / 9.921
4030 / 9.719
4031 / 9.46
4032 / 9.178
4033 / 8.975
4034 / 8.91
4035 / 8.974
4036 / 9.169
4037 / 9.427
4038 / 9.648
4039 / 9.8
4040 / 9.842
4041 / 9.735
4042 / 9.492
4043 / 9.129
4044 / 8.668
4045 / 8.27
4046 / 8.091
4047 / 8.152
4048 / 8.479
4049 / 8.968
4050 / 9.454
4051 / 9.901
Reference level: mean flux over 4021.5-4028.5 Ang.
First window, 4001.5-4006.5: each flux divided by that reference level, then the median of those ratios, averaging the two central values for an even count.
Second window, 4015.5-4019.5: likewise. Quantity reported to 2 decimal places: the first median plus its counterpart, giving 2.01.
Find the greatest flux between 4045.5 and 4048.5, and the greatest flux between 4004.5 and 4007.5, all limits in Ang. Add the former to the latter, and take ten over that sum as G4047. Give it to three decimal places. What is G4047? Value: 0.559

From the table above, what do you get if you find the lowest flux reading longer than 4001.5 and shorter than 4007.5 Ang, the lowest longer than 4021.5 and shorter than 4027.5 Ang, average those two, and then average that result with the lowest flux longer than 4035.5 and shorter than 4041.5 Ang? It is 9.44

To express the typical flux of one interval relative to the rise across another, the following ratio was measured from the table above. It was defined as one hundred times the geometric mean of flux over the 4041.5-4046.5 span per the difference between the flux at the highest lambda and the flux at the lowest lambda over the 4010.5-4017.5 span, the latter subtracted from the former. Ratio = 1050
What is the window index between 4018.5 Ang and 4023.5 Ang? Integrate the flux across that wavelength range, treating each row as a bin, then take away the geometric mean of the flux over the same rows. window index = 43.8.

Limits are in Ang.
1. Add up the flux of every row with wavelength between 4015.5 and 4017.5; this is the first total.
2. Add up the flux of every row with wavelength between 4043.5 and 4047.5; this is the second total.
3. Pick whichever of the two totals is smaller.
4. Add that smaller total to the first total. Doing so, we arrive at 44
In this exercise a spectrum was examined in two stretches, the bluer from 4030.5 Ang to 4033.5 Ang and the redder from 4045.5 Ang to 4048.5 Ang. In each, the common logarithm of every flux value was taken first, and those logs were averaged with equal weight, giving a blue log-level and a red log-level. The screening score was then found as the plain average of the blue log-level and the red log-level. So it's 0.94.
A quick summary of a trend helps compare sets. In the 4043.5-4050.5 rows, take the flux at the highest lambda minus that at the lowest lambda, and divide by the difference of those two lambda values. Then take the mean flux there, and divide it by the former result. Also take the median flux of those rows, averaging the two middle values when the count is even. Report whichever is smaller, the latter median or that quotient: 8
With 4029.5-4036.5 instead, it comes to -100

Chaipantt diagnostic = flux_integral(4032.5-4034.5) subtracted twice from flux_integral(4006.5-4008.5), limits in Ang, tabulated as -16.9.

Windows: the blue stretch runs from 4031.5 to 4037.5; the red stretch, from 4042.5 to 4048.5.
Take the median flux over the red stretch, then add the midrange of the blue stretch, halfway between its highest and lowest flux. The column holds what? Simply 17.5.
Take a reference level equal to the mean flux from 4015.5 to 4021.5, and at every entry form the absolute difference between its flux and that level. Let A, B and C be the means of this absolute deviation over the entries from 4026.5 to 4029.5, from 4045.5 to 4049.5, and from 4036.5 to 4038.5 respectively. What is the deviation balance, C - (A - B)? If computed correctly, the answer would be 3.13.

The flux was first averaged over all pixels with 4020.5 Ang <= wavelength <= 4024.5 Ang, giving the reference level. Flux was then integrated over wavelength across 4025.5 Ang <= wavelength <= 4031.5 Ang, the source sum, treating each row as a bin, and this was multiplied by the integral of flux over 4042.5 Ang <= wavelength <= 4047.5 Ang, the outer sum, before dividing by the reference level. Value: 236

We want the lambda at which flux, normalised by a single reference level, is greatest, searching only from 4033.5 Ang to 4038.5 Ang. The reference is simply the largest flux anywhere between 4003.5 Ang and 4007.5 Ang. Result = 4038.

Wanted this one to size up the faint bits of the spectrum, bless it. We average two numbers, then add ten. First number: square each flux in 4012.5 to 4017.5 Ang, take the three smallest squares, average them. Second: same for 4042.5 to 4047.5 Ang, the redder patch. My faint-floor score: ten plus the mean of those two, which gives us 101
